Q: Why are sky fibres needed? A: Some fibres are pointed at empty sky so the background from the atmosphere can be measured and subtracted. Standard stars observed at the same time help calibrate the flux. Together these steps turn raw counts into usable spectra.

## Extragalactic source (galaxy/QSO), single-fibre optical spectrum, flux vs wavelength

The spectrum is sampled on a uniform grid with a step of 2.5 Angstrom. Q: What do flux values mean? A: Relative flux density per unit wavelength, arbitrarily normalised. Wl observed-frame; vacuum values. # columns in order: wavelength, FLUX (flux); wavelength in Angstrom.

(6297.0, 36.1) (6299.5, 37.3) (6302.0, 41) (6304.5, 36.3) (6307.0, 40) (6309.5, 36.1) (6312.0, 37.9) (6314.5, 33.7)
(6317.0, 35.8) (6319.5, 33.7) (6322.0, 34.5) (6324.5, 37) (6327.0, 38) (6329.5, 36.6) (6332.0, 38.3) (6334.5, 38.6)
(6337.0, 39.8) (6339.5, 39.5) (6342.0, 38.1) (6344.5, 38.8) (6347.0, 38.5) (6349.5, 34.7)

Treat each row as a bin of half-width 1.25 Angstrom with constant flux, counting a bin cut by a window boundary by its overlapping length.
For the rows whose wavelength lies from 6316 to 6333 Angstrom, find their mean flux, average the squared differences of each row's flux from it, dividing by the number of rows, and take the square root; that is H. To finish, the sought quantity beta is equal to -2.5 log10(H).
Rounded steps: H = 1.6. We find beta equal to -0.5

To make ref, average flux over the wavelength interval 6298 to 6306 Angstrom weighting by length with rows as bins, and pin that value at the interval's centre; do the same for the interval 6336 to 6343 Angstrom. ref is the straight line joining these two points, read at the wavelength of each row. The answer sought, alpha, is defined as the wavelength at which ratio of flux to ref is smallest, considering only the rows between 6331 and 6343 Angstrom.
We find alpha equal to 6342.0 Angstrom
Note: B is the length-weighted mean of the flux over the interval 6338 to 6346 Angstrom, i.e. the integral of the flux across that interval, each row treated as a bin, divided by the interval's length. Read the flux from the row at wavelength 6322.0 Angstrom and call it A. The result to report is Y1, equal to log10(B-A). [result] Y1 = 0.64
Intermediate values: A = 34.5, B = 38.82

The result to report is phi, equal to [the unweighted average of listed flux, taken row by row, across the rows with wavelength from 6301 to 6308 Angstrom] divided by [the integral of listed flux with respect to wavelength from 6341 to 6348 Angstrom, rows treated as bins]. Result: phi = 0.145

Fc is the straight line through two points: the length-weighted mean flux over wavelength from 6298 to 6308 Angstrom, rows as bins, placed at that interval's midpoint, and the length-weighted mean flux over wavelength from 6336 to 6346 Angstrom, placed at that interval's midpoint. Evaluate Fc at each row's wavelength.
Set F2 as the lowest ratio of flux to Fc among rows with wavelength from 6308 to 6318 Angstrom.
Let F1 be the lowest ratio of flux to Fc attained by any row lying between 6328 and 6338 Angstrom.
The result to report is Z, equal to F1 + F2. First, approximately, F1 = 0.94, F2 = 0.87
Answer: 1.81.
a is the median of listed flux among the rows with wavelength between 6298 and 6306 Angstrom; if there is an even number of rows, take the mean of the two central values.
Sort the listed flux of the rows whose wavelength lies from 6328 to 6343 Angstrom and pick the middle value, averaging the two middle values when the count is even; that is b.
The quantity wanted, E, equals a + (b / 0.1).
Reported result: 422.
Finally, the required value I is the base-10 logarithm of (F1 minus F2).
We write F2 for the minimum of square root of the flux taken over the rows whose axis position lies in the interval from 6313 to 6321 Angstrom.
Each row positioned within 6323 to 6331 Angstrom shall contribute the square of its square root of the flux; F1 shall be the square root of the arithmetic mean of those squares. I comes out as -0.53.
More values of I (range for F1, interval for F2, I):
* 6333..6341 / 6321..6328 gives -0.40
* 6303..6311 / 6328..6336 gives -1.15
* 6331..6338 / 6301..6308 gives -0.67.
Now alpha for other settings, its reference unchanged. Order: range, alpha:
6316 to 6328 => 6319.5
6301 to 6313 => 6309.5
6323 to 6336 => 6329.5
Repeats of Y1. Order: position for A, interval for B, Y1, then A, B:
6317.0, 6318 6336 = -0.04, 35.8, 36.70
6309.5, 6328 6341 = 0.39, 36.1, 38.54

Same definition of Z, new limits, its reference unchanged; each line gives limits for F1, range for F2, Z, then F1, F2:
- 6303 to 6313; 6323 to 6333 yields 1.88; 0.93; 0.94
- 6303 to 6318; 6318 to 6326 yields 1.74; 0.87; 0.87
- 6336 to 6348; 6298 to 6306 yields 1.92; 0.98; 0.94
